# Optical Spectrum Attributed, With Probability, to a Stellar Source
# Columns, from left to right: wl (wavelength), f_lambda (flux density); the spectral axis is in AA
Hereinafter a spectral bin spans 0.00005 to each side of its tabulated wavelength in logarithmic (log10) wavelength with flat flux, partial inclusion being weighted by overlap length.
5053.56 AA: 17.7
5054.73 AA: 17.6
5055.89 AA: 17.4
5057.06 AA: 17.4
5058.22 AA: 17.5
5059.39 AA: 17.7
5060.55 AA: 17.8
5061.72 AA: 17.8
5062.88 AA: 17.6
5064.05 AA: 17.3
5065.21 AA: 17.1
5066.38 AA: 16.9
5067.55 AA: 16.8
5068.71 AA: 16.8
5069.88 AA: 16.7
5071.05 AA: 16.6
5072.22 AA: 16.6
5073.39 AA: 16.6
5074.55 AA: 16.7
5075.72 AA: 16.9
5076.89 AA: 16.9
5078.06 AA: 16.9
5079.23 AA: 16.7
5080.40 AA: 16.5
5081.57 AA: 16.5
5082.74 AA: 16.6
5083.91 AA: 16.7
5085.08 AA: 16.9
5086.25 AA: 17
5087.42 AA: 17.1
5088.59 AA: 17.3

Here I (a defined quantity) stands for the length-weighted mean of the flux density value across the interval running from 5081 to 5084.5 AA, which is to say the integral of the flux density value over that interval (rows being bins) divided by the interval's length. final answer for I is 16.6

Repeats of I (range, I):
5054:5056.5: 17.5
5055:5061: 17.6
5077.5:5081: 16.7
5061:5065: 17.5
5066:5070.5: 16.8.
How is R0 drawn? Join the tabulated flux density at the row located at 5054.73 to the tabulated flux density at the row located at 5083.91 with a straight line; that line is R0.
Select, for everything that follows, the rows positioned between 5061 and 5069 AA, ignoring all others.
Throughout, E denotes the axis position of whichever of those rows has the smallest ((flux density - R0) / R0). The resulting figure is 5067.55 AA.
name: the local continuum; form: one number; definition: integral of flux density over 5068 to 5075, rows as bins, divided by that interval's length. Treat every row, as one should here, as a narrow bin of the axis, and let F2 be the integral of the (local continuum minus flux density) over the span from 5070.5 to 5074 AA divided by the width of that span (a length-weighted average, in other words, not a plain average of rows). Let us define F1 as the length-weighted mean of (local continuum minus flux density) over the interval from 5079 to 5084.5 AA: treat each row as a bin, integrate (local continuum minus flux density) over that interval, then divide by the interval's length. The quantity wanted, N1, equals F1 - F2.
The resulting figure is 0.0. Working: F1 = 0.09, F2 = 0.08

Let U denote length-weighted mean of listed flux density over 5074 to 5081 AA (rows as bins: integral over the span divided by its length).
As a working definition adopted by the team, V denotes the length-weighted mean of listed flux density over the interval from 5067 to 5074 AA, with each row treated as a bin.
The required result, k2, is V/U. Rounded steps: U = 16.8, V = 16.7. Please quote 1.00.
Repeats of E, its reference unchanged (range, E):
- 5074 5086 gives 5080.40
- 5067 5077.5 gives 5071.05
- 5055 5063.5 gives 5055.89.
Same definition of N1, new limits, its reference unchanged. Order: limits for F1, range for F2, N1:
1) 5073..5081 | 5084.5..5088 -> 0.3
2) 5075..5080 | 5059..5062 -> 0.9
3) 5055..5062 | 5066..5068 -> -0.7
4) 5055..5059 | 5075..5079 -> -0.6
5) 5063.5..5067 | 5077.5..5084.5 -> -0.4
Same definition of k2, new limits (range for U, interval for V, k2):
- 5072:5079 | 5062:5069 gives 1.02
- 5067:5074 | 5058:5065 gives 1.05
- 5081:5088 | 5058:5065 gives 1.05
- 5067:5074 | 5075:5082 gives 1.00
